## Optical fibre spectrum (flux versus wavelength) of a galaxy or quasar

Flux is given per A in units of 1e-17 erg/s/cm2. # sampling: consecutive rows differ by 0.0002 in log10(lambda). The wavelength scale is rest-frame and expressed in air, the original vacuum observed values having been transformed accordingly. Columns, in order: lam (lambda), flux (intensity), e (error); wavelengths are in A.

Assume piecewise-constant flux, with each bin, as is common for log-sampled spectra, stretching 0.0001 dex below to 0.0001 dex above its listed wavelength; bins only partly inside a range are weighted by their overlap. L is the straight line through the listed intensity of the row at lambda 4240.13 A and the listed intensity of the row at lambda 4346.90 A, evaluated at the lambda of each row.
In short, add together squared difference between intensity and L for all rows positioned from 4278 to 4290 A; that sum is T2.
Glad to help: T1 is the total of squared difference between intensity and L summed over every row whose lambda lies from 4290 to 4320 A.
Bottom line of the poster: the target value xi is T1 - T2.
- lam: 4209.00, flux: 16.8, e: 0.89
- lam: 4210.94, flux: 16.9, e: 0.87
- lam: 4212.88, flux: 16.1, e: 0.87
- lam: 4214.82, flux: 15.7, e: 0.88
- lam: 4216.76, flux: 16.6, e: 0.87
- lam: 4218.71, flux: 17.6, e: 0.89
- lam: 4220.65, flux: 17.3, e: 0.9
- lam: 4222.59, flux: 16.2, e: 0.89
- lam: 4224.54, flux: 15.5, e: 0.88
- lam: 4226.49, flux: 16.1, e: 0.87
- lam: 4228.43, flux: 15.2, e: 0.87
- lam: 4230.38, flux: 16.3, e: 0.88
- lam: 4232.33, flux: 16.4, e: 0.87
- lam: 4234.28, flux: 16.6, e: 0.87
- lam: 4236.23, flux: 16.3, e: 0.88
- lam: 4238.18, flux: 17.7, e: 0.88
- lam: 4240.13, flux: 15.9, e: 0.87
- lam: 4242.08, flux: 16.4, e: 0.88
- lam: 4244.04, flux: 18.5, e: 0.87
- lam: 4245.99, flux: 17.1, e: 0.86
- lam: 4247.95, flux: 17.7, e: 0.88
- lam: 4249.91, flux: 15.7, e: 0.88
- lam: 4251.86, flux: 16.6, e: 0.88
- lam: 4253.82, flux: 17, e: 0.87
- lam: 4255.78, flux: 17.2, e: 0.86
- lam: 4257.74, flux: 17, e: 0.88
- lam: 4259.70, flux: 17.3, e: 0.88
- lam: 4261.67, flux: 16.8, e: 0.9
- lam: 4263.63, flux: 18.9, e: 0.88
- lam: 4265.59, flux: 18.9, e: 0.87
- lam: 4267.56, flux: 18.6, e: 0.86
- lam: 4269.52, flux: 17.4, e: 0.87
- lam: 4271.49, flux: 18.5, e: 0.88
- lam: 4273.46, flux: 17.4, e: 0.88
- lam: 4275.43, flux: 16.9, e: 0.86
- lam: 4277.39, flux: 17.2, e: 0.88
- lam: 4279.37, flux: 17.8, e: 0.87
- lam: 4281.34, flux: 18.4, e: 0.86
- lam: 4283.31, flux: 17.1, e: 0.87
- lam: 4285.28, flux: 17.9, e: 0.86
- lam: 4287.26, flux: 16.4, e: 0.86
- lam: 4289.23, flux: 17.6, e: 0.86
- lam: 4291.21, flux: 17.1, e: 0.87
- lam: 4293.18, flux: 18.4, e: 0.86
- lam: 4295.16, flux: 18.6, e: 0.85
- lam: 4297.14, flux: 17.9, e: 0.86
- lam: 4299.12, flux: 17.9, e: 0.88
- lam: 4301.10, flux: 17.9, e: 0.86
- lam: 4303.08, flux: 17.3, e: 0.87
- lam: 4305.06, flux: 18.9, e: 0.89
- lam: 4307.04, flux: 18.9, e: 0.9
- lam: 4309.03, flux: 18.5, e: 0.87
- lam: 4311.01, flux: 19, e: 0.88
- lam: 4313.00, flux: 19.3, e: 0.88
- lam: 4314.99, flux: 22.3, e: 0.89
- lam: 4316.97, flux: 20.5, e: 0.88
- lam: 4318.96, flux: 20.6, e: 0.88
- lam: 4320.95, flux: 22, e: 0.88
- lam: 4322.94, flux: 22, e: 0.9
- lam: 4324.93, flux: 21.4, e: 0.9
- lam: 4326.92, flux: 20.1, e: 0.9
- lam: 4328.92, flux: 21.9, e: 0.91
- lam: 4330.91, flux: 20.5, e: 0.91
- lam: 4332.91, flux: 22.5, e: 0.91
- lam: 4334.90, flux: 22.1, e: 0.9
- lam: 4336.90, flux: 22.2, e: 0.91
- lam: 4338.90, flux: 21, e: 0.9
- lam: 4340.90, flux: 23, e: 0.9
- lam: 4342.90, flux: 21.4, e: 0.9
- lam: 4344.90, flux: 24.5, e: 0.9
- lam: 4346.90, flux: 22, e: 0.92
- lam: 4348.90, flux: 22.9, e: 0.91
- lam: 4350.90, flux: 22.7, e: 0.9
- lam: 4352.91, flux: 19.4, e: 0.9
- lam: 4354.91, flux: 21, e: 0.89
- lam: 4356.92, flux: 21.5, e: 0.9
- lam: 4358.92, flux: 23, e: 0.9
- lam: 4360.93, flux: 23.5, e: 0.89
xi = 15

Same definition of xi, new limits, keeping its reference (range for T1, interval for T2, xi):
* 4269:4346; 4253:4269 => 45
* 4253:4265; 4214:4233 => -22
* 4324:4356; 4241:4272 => 9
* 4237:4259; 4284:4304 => -7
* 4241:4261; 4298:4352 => -28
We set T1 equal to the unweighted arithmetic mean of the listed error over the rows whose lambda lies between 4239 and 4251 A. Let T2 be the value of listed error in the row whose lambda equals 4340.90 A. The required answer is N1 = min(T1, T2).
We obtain 0.873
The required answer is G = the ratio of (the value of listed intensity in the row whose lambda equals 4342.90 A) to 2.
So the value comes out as 10.7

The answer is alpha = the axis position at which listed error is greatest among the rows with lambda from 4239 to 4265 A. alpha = 4261.67 A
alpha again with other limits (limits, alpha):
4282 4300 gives 4299.12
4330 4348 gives 4346.90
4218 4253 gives 4220.65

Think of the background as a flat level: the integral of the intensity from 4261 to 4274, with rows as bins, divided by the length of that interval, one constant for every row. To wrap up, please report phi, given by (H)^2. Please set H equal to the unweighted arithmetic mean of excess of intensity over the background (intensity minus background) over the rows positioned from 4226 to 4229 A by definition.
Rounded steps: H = -2.5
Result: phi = 6.1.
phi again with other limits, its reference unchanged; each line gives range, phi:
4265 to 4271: 0.0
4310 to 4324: 7.2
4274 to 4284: 0.4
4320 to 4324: 15.0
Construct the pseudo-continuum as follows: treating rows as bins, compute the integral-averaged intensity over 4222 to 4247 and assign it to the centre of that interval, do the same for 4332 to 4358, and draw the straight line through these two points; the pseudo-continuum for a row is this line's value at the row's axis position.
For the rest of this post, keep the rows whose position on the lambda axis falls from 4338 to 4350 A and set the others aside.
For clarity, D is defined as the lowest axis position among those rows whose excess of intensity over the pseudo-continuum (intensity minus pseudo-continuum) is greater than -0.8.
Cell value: 4338.90 A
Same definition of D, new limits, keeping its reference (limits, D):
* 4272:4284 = 4281.34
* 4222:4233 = 4222.59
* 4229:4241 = 4230.38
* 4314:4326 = 4314.99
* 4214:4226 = 4214.82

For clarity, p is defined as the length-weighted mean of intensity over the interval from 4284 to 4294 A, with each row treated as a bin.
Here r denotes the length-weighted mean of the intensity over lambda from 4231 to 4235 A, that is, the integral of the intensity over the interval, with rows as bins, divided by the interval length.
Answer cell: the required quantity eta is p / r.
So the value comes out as 1.06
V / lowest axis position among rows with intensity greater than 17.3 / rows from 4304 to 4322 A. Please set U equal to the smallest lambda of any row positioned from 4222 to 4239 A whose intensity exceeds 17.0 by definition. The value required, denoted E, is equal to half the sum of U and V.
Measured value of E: 4271.6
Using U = 4238.18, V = 4305.06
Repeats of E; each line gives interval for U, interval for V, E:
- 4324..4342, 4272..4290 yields 4299.2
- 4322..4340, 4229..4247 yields 4280.6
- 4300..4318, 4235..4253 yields 4269.6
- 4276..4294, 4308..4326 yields 4293.2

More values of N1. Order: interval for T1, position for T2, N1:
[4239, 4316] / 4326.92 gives 0.873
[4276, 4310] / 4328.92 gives 0.869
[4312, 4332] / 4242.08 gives 0.880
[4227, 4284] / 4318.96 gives 0.874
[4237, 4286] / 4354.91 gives 0.873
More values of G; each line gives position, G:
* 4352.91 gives 9.7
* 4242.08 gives 8.2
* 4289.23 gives 8.8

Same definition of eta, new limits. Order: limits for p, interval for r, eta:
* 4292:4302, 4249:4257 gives 1.09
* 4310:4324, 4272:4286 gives 1.19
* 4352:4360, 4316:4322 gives 1.01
